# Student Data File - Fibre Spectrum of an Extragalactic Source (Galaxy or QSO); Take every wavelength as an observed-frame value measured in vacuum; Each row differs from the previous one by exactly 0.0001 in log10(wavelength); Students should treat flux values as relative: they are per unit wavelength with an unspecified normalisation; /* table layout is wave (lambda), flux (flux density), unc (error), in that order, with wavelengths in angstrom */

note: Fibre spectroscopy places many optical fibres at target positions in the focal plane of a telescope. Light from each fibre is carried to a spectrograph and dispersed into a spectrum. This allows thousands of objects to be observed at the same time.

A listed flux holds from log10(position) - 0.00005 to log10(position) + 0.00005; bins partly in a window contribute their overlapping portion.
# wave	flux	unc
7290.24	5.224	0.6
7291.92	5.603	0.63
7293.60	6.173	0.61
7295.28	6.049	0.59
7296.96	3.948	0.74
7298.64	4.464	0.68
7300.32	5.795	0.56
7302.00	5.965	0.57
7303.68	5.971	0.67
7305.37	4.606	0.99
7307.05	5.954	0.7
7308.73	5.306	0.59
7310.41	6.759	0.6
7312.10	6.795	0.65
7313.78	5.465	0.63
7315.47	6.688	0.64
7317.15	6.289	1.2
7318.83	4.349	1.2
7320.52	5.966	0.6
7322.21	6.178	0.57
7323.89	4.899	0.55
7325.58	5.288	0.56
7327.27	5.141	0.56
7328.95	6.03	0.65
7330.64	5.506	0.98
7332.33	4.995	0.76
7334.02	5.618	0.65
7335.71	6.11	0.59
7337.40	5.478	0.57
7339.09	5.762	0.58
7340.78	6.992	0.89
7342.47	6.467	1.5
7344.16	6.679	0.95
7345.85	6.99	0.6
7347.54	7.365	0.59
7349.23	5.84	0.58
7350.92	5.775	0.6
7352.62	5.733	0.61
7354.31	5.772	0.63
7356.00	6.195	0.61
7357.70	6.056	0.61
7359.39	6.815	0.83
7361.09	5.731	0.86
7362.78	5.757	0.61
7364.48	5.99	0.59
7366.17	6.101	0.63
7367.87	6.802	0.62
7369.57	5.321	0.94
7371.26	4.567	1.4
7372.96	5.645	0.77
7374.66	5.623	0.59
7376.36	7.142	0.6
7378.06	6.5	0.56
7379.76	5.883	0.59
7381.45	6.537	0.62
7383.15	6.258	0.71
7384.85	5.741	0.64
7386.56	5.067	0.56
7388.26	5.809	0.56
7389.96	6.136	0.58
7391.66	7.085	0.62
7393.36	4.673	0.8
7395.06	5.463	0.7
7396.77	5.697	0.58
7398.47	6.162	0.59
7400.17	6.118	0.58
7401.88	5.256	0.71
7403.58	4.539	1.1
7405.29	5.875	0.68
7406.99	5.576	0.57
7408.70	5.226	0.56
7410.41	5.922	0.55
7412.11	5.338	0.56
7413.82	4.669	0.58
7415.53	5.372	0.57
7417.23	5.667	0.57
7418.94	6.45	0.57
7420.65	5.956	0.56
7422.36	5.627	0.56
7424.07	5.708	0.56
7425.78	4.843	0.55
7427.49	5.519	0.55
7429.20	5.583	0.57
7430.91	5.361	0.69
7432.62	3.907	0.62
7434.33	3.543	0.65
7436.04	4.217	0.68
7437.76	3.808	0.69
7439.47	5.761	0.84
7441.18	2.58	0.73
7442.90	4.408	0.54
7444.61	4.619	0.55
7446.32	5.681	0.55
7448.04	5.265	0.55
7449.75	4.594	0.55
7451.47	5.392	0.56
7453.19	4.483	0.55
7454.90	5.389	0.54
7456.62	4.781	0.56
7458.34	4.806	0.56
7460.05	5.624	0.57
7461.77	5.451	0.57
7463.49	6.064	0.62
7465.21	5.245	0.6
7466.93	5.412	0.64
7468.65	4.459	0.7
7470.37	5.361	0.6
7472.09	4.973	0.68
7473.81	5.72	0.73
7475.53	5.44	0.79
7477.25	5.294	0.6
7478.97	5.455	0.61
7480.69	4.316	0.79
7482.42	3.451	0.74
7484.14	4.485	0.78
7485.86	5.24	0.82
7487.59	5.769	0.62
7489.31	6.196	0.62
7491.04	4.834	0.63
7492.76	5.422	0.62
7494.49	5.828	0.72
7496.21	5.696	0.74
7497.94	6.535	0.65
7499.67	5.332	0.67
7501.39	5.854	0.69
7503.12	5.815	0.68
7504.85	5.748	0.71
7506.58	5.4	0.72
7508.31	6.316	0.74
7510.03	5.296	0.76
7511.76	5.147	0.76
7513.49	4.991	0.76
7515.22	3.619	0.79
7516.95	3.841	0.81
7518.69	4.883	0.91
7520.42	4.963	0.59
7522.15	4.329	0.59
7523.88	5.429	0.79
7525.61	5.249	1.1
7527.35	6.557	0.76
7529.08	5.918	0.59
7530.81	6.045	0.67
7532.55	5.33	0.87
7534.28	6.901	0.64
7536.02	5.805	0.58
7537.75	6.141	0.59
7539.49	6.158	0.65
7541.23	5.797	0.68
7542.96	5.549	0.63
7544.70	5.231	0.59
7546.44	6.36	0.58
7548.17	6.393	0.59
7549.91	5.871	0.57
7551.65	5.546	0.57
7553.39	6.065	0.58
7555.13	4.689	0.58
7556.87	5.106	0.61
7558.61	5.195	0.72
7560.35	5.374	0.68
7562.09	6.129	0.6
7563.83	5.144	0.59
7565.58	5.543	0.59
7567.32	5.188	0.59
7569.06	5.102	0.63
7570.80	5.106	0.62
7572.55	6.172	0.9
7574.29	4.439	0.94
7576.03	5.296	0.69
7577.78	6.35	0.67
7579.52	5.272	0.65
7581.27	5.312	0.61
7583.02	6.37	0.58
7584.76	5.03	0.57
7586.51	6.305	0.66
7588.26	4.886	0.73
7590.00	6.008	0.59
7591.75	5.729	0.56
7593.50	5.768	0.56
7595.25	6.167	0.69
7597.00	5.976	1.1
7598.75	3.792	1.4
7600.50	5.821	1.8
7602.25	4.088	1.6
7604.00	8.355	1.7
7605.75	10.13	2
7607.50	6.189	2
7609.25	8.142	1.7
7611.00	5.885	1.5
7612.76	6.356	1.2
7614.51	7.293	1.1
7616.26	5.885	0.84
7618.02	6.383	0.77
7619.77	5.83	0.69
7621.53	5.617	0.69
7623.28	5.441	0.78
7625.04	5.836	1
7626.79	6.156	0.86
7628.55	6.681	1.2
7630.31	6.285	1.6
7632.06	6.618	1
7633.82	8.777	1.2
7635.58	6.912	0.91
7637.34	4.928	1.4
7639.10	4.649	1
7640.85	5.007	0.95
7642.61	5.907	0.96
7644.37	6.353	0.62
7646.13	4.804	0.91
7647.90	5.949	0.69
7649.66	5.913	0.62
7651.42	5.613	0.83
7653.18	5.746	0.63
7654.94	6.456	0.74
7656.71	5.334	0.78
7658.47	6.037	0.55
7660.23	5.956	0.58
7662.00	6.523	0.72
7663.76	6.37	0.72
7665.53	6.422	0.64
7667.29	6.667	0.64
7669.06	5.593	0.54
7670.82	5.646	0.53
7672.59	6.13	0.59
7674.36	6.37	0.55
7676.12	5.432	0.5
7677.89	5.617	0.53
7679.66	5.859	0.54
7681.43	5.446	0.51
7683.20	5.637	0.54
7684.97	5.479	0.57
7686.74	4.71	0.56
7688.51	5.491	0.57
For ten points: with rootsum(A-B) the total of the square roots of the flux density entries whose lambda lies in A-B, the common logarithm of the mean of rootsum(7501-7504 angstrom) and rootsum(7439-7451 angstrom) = 1.00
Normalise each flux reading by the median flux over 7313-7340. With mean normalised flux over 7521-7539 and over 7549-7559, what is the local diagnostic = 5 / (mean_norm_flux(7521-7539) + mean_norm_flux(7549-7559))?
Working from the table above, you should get 2.49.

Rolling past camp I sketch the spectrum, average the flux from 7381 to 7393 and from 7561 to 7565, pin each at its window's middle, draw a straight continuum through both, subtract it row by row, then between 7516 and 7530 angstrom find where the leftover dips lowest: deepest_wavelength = 7516.95 angstrom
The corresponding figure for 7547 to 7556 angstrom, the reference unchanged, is 7555.13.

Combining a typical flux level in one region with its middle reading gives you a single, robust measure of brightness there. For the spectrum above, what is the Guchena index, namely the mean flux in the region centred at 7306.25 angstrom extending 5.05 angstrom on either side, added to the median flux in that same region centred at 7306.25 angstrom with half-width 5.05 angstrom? 11.7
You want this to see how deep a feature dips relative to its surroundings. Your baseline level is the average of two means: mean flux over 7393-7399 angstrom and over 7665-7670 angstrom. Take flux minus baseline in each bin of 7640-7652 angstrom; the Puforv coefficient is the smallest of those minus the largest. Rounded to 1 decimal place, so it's -1.5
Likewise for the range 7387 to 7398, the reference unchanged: -2.4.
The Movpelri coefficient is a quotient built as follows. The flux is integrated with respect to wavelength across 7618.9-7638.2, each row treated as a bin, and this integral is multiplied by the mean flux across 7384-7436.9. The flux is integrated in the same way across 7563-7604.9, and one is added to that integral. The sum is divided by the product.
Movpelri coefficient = 0.36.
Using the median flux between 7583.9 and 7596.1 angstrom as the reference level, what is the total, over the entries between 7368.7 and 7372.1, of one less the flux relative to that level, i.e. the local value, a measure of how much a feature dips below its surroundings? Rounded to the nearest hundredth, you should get 0.29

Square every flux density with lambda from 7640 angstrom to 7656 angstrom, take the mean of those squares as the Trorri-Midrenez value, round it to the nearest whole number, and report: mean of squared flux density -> 33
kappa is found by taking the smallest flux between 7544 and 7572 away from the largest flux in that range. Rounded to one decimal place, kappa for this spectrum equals 1.7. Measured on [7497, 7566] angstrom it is 3.3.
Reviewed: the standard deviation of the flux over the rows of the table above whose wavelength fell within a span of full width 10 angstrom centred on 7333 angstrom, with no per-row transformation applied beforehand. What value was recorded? 0.4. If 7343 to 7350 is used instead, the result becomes 0.6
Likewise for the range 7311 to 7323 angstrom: 0.8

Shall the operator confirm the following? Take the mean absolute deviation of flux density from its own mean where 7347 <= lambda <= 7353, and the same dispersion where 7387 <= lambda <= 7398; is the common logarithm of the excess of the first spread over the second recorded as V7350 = -1.22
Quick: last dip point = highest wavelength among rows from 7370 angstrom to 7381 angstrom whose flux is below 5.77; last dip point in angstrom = 7374.66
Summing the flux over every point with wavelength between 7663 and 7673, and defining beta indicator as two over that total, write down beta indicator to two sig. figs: 0.054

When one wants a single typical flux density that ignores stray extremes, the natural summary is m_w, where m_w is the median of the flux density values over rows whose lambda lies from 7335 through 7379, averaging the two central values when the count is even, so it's 6.0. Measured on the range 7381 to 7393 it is 6.1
